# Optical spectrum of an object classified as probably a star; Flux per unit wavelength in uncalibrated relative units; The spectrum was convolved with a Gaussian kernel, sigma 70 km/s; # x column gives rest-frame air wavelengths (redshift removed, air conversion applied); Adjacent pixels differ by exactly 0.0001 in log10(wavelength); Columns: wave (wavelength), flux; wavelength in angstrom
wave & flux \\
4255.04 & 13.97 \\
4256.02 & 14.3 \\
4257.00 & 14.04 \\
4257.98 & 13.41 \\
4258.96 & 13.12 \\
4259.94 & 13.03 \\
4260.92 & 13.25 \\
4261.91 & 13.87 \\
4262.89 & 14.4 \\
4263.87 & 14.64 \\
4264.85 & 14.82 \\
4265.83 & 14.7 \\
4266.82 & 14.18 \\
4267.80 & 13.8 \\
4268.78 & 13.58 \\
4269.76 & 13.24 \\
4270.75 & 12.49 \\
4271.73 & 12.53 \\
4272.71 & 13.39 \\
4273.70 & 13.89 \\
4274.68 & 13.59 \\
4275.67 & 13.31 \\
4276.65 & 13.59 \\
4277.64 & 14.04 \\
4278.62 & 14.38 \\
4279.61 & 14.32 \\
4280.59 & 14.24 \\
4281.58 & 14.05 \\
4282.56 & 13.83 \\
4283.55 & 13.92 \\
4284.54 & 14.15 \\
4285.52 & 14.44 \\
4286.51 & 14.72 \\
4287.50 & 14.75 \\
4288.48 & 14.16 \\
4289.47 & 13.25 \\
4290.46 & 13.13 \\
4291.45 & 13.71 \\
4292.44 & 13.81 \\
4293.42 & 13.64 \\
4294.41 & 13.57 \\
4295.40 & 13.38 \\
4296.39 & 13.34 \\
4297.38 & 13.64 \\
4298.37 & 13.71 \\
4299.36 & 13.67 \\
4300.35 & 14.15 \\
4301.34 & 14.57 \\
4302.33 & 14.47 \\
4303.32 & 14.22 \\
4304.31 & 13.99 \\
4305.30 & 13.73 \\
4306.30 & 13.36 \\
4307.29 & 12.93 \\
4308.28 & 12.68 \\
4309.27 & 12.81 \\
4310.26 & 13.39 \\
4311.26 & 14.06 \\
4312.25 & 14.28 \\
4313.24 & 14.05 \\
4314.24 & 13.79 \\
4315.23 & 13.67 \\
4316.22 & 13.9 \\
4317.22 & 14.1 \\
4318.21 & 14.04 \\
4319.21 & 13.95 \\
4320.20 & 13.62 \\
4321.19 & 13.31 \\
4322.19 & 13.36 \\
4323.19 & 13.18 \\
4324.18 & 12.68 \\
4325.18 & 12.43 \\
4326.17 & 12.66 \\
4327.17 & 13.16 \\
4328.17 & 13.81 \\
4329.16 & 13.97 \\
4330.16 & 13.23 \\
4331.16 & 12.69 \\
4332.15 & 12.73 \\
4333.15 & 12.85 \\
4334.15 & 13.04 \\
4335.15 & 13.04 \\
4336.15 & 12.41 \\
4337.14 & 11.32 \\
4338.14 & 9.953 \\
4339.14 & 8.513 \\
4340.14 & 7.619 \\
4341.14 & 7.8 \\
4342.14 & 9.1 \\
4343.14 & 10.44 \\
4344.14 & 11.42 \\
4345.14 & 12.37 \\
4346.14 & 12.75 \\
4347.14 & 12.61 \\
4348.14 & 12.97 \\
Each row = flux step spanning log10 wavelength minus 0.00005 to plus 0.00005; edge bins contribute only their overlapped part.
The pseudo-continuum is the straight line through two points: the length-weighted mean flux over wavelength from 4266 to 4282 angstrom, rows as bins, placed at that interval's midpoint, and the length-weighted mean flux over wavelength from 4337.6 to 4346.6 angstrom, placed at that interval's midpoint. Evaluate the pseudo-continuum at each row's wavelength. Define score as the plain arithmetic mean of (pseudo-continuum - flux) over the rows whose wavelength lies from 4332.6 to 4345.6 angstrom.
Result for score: -0.6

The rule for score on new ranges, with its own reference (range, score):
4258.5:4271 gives 0.4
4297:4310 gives -1.6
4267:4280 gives 0.1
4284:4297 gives -1.1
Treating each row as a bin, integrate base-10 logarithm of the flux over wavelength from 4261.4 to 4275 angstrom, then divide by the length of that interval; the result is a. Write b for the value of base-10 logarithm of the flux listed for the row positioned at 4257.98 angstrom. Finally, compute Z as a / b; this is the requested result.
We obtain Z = 1.01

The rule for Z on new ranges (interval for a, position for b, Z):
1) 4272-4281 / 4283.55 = 1.00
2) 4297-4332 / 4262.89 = 0.98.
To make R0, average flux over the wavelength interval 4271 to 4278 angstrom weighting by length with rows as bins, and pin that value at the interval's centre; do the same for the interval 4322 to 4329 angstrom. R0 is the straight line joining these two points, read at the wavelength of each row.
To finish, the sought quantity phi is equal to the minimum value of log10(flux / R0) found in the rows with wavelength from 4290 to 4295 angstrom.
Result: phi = -0.006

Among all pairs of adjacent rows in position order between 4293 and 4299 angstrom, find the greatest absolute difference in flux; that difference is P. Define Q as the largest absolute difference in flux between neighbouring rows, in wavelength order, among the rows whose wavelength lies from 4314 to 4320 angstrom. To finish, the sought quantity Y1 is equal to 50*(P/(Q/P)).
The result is 20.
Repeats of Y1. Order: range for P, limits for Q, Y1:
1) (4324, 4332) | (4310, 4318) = 41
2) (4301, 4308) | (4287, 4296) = 10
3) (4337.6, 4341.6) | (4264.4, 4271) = 138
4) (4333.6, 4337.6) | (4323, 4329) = 91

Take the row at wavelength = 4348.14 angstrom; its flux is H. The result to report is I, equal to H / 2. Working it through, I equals 6.5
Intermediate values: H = 12.97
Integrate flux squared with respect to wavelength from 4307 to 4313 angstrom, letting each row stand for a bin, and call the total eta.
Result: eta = 1081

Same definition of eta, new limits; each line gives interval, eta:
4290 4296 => 1100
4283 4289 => 1235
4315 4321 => 1154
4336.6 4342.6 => 505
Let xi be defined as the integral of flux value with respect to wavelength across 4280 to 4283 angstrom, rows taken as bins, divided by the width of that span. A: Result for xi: 14.1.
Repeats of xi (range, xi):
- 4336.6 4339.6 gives 10.0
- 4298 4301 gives 13.9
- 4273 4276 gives 13.6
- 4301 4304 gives 14.4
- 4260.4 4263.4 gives 13.8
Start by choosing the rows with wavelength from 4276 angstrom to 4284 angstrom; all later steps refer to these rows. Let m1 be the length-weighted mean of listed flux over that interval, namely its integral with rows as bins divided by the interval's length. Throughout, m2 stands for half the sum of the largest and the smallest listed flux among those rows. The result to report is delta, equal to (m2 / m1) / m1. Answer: 0.071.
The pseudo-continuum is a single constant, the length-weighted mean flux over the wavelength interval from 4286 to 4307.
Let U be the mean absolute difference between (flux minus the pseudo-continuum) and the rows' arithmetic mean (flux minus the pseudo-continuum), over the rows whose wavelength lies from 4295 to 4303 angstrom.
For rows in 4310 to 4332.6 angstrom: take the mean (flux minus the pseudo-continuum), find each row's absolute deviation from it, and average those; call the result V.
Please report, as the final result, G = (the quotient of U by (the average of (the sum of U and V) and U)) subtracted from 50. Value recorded 49.4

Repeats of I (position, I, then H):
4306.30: 6.7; 13.36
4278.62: 7.2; 14.38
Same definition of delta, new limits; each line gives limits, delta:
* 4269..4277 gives 0.075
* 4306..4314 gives 0.074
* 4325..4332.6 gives 0.077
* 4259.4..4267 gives 0.070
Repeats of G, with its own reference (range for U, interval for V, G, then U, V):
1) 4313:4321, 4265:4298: 49.6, 0.1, 0.43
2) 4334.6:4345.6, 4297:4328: 49.1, 1.6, 0.47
